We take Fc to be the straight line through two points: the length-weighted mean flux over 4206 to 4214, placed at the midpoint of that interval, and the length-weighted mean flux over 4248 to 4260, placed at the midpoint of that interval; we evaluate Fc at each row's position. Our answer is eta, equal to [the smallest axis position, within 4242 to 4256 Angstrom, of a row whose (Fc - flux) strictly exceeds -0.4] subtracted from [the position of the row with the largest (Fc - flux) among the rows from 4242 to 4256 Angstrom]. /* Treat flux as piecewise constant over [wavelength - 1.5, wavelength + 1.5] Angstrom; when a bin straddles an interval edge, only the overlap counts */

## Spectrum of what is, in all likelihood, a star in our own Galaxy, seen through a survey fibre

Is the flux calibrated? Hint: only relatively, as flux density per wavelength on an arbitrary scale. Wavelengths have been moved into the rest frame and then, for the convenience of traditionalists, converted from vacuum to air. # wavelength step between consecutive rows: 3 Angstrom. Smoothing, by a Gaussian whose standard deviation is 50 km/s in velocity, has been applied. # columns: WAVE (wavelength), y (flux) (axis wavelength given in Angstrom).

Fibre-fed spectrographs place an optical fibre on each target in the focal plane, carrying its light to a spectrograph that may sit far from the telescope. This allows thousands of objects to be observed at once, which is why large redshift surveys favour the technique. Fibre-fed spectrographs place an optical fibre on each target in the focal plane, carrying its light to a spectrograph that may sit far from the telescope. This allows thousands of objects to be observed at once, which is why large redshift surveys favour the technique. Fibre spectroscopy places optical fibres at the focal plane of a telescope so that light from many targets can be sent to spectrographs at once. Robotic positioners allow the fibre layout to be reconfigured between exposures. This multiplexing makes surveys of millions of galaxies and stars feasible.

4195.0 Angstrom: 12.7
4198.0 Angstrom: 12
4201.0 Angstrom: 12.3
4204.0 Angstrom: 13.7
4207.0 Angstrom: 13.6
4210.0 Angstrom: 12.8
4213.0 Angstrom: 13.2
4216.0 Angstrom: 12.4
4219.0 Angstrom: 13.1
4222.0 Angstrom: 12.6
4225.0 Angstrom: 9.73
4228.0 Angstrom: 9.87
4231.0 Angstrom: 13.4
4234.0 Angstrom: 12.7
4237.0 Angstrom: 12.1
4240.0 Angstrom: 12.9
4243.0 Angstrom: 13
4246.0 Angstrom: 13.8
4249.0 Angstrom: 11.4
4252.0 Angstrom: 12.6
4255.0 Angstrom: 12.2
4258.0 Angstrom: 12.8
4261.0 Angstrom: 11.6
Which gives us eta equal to 0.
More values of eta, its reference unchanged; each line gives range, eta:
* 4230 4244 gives 3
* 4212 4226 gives 12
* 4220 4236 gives 3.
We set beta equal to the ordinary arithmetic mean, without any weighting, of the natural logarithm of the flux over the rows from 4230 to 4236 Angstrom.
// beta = 2.57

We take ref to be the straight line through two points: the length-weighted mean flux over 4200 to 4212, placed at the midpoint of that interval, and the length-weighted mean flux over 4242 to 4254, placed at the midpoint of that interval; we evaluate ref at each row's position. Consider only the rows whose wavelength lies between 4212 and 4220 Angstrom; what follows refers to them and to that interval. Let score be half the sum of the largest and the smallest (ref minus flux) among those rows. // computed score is 0.2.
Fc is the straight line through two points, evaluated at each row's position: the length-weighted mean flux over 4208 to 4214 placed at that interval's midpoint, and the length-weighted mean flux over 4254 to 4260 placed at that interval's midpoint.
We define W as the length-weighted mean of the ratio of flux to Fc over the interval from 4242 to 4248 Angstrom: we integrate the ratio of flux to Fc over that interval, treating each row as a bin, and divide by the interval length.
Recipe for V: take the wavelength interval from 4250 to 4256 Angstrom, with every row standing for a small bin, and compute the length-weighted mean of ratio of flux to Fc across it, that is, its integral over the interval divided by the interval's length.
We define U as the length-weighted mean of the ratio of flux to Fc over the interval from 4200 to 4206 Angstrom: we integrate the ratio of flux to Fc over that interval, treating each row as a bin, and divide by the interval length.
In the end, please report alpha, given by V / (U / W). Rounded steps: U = 0.998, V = 0.99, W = 1.05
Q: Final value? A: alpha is 1.04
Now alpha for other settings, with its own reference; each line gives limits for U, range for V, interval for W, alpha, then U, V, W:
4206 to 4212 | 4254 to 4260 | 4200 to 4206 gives 0.99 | 1.008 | 1.00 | 1.00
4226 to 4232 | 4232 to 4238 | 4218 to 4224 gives 1.08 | 0.885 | 0.98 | 0.97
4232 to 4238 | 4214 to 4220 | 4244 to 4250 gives 1.01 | 0.983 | 0.98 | 1.01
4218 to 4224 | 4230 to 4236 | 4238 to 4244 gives 1.06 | 0.974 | 1.01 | 1.02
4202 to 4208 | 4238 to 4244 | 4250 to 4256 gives 0.97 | 1.033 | 1.02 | 0.99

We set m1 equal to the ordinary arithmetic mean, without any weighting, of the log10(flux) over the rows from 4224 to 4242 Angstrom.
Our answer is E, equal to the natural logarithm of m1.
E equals 0.066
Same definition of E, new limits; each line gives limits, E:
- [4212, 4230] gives 0.067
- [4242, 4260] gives 0.096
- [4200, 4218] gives 0.108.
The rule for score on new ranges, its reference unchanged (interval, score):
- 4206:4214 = -0.1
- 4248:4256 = 0.6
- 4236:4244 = 0.2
